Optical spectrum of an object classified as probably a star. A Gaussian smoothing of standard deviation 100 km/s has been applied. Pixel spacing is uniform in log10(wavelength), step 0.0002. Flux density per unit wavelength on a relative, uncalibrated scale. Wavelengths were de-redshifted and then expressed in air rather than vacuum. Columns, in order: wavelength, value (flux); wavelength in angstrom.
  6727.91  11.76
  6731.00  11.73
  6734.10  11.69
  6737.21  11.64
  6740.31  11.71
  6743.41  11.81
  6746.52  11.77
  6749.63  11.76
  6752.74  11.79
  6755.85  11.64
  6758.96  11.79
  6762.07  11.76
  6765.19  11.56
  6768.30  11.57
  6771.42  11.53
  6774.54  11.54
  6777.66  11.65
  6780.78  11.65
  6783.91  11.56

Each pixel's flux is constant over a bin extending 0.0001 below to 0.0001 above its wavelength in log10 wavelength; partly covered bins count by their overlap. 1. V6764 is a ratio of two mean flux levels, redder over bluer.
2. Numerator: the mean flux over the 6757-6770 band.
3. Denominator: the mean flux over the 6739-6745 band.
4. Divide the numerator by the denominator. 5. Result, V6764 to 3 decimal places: 0.992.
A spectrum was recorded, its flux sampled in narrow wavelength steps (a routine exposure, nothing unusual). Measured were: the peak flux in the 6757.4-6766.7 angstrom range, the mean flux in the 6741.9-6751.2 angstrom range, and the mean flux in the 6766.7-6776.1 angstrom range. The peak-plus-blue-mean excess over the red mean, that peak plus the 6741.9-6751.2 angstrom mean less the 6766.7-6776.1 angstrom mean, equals 12.0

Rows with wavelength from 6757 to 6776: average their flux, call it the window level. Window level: 11.6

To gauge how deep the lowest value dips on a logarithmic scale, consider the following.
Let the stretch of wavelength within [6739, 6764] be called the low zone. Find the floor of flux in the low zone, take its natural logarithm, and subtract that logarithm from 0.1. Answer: -2.354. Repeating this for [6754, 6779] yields -2.345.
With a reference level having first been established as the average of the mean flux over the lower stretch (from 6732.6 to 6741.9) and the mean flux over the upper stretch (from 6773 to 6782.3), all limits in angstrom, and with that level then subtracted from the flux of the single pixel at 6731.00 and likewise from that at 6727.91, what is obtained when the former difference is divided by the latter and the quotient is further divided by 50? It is 0.015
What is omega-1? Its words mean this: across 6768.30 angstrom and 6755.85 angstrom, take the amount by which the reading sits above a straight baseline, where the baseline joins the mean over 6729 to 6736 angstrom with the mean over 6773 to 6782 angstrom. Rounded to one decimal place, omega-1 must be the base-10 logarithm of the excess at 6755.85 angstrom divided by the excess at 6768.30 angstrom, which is -0.5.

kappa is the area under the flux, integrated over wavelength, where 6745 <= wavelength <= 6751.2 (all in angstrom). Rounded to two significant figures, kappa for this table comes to 73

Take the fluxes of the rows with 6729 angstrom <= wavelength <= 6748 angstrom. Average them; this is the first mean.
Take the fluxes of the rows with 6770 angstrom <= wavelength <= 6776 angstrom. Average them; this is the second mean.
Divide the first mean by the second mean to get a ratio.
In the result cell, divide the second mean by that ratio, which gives 11.3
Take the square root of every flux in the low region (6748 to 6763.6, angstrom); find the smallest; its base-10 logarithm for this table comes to 0.5330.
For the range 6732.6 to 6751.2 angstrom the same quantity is 0.5330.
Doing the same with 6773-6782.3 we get 0.5311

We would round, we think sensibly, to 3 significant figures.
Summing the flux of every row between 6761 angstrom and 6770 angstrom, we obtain 34.9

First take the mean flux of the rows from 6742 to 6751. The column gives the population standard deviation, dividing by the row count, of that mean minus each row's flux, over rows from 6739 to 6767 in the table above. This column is 0.078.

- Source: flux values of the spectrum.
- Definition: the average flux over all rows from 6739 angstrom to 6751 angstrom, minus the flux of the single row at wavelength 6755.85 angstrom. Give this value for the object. 0.12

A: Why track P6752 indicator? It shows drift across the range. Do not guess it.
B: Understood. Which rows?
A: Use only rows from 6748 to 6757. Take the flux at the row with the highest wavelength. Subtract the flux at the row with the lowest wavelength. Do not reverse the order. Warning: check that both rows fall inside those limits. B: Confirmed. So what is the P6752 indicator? -0.12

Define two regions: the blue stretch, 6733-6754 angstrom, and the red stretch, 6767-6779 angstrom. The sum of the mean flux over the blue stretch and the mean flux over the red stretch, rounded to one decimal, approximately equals 23.3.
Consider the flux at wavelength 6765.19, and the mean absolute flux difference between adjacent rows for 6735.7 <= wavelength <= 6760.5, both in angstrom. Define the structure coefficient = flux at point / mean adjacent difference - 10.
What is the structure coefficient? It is 137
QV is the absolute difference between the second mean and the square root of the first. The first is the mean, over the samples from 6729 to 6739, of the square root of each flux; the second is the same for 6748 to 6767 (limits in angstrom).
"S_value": 1.57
